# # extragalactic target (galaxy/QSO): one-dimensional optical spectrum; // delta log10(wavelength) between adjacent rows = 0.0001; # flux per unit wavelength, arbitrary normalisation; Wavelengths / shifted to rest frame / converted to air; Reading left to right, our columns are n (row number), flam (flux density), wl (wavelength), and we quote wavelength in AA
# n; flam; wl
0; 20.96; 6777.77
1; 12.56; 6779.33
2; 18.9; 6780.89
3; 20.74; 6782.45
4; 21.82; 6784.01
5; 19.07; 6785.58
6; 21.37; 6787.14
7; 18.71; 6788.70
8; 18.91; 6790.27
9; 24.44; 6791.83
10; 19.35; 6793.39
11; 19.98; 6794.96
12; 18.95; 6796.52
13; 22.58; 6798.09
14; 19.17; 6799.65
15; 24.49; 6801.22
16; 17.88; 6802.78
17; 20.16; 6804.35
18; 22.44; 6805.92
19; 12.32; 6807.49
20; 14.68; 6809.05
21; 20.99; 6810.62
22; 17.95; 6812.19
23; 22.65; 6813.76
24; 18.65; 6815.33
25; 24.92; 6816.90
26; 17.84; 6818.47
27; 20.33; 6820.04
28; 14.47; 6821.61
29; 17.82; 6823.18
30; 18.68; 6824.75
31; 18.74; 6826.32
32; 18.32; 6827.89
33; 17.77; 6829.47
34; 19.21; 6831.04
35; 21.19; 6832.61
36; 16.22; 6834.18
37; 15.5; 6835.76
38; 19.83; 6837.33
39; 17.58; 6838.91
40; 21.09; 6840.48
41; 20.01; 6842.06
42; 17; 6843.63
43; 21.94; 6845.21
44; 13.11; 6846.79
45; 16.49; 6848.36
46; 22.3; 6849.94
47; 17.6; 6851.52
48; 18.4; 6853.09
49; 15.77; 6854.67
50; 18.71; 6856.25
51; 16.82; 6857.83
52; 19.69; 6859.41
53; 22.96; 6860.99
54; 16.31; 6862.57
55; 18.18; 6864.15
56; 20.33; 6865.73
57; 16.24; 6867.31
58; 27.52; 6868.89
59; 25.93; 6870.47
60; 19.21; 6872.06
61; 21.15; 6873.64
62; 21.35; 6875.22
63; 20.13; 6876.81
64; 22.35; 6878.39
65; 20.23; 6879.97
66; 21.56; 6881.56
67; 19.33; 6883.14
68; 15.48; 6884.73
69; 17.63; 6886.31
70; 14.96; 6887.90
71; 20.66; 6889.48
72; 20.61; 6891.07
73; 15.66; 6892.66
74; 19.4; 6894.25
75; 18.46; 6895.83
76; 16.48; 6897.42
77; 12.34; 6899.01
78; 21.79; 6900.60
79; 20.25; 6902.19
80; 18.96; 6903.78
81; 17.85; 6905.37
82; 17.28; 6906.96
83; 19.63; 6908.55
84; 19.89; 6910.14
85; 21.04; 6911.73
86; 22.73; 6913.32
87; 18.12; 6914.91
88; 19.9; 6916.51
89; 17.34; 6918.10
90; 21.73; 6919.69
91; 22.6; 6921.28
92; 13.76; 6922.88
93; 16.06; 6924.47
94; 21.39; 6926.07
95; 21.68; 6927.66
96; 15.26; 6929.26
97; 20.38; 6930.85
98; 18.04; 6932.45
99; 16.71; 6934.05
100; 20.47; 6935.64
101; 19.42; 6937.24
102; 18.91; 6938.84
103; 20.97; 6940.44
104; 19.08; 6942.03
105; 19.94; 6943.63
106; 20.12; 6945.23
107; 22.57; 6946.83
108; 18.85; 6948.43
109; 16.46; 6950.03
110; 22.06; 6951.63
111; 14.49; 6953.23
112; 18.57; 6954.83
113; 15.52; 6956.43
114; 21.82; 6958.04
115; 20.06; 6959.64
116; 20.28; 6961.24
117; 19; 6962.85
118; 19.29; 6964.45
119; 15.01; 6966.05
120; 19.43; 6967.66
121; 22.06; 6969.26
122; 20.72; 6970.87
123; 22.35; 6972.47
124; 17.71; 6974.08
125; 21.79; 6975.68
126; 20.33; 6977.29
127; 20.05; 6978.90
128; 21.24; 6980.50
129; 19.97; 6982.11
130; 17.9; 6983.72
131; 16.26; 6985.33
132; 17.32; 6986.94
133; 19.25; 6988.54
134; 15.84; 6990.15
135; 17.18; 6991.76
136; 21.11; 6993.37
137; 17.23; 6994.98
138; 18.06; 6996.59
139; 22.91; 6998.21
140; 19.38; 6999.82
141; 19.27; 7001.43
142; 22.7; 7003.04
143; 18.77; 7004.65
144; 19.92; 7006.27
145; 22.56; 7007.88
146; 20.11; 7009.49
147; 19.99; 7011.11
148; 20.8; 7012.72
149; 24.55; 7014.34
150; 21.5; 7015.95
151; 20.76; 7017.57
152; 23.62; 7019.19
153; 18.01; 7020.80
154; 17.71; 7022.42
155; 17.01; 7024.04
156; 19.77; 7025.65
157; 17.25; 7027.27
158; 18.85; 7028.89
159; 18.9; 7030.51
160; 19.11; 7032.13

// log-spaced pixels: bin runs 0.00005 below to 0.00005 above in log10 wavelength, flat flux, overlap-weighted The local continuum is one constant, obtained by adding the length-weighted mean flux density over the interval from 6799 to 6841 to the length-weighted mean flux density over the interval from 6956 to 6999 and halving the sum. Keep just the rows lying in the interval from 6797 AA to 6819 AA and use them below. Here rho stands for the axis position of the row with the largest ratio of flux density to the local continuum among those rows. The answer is 6816.90 AA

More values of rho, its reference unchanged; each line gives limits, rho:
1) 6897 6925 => 6913.32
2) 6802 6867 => 6816.90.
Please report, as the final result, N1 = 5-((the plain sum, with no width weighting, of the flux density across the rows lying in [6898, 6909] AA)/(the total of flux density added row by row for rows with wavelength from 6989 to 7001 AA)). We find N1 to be 4.03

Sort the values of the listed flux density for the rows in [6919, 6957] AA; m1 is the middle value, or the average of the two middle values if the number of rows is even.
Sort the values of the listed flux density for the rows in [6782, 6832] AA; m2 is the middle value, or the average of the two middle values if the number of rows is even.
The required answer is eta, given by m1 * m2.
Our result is 368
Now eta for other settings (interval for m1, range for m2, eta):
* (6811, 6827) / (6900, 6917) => 371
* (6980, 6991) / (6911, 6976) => 356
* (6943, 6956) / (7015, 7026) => 383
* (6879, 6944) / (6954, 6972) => 377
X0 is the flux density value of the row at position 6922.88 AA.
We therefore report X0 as 13.76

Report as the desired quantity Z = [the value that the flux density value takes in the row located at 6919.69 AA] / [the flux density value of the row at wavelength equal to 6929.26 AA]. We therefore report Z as 1.42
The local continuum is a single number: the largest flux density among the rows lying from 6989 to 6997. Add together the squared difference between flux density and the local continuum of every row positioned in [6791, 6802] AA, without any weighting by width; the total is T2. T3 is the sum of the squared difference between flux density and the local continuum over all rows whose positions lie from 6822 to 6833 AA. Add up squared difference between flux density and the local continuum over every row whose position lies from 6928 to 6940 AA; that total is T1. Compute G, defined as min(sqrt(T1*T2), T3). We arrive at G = 45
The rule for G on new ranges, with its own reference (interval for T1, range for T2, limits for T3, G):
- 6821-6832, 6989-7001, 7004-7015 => 23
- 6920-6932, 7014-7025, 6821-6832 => 81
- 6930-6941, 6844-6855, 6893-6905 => 71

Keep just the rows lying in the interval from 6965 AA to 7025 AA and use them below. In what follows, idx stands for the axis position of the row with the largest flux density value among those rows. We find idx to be 7014.34 AA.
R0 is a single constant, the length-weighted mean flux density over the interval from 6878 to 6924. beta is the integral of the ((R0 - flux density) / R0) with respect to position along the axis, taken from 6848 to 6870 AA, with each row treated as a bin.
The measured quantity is -0.5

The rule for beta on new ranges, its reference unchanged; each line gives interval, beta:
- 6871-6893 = -0.7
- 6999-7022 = -2.4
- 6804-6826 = 0.0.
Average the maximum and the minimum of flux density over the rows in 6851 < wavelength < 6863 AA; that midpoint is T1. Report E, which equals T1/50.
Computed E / 0.39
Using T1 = 19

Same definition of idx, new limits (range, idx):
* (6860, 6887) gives 6868.89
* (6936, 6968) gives 6946.83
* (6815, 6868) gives 6816.90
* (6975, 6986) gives 6975.68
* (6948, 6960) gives 6951.63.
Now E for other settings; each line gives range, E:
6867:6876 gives 0.44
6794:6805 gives 0.42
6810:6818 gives 0.43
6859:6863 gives 0.39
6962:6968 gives 0.34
